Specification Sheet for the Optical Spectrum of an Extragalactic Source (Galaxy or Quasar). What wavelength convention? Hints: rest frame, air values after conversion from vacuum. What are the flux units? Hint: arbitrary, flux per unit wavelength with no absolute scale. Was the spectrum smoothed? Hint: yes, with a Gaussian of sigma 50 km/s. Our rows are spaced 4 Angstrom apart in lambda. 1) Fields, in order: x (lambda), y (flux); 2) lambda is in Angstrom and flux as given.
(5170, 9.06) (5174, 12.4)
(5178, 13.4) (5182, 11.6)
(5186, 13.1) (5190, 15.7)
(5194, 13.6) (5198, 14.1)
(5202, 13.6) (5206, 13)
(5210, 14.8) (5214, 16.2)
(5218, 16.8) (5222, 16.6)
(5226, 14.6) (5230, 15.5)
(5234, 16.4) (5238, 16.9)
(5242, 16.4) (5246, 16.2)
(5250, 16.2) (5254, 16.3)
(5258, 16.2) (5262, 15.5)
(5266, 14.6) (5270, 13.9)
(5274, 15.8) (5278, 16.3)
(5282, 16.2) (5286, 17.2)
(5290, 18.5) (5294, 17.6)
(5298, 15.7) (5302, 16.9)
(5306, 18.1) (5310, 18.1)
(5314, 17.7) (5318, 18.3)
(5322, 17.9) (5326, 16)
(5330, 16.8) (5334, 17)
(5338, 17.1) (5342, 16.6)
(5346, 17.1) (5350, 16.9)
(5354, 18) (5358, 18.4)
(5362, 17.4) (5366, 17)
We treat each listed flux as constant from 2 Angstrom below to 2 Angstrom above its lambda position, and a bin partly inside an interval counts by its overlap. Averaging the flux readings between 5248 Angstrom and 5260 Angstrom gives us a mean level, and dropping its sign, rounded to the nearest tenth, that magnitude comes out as 16.2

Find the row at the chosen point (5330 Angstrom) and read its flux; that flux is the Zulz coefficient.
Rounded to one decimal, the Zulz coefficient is 16.8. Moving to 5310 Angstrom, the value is 18.1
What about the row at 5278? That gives 16.3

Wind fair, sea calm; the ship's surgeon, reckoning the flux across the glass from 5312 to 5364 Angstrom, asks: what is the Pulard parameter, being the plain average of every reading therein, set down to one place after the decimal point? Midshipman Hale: 17.3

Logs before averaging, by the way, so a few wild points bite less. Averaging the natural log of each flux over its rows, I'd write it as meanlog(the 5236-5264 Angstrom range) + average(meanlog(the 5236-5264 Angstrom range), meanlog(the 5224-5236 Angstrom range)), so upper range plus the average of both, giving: 5.55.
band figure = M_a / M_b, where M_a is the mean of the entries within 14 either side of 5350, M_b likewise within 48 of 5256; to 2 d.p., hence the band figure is 1.08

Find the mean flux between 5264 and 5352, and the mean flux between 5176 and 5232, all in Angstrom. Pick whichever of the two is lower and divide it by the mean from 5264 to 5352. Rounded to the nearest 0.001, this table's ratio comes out 0.860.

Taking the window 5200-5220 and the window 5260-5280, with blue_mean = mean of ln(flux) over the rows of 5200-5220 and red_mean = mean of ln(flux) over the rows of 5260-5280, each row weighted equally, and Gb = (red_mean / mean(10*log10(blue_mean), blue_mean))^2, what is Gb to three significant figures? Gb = 0.604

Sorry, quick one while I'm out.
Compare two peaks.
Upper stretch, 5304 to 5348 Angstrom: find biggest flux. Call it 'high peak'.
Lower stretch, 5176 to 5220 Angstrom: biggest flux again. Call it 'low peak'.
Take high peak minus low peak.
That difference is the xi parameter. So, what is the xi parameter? 1.50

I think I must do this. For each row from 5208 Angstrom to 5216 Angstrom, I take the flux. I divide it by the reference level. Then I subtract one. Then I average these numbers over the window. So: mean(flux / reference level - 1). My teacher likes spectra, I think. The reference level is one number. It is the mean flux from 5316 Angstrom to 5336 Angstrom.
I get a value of -0.10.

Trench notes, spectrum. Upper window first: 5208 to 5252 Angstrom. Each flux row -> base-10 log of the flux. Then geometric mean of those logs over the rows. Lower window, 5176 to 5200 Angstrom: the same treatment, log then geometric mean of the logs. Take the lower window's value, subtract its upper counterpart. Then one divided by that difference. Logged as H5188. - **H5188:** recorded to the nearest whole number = -13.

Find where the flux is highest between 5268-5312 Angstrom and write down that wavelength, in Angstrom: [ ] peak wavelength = 5290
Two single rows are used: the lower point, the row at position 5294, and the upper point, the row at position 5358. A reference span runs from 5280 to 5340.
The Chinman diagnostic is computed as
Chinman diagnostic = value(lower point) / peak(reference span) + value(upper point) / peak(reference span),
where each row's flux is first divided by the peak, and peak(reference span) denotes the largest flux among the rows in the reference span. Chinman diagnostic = 1.95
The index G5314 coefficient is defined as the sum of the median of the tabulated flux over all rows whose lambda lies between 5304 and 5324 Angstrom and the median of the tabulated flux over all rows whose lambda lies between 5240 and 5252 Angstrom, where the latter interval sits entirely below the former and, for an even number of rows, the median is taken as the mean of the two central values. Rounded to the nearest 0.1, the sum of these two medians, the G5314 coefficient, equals 34.3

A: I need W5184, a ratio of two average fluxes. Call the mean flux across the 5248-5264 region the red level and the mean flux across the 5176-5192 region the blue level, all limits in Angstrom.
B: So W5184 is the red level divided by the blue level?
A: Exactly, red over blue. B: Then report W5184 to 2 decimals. 1.19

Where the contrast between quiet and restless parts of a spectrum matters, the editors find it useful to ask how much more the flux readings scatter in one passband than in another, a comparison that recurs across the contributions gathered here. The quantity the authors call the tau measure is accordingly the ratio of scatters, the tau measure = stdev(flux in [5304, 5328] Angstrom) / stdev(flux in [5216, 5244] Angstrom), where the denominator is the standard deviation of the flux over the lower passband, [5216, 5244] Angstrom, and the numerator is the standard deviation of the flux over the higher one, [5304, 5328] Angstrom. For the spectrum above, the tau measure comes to 1.0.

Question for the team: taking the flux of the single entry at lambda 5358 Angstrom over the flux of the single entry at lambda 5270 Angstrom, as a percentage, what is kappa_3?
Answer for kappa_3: 132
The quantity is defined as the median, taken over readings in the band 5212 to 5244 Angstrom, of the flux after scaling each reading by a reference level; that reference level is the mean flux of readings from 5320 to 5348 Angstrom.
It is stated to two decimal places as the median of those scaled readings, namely 0.97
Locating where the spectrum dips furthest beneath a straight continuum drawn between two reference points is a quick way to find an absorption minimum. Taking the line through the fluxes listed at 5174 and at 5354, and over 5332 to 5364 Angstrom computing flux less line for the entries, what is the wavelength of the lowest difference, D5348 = 5342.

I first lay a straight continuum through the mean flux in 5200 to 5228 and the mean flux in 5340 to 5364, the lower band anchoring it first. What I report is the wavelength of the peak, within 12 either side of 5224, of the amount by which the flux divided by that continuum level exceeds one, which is 5218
